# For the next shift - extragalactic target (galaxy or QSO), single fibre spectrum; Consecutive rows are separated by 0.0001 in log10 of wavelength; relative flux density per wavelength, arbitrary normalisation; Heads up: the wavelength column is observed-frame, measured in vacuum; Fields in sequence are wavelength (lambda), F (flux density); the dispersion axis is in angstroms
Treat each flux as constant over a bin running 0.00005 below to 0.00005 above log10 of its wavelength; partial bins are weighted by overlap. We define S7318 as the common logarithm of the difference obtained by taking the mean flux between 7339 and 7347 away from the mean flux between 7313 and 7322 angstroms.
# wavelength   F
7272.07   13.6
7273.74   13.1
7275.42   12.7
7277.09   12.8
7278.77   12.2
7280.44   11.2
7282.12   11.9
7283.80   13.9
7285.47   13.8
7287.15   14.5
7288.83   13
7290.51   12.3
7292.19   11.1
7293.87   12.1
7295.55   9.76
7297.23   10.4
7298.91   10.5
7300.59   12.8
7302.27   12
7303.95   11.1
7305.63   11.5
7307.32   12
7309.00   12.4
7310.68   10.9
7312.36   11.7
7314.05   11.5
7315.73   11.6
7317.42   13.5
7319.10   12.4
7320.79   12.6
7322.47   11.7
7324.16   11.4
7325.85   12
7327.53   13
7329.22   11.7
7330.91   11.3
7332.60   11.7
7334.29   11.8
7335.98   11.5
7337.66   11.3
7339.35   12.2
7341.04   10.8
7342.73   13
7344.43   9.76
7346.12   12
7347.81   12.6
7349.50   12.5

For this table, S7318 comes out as -0.11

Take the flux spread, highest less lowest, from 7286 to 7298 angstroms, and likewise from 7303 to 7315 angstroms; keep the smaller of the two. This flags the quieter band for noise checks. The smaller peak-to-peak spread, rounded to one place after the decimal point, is 1.5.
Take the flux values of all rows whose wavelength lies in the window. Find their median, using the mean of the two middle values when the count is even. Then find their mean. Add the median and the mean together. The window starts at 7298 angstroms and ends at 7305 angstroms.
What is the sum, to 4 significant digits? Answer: 23.15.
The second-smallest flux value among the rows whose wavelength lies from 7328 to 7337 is 11.5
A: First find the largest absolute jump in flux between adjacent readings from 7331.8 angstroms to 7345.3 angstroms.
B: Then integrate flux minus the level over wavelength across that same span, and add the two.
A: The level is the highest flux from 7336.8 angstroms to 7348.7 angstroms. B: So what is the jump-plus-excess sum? -16.9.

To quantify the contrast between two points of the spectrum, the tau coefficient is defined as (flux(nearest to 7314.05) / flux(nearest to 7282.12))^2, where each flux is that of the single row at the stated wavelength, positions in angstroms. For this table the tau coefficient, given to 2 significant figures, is 0.93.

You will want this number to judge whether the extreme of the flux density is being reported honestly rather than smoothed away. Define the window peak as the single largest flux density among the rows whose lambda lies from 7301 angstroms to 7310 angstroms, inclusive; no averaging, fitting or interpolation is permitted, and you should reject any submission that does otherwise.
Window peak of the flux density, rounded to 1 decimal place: 12.4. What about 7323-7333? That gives 13.0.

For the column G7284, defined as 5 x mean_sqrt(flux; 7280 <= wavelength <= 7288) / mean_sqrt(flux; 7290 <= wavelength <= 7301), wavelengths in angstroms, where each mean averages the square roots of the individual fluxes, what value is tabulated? 5.4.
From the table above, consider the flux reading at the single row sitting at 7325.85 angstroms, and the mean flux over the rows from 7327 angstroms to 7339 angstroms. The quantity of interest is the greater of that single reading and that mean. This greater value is 12.0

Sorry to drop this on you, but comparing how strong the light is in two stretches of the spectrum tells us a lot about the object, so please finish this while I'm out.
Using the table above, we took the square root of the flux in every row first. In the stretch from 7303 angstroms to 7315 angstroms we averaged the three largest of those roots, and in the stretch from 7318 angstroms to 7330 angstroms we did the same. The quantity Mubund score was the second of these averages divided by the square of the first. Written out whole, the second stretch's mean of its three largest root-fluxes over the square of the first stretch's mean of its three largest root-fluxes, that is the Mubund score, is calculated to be 0.30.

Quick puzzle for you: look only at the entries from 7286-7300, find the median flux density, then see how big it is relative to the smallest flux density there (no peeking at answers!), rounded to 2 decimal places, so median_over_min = 1.19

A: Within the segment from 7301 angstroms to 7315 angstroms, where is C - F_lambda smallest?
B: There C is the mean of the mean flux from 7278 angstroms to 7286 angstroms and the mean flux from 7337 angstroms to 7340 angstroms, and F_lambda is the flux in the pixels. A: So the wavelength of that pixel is 7309.00 angstroms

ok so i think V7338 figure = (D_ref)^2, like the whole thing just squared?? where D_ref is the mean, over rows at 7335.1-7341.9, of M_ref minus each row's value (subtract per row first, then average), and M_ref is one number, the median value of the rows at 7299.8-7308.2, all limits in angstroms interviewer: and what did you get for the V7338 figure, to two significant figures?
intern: 0.30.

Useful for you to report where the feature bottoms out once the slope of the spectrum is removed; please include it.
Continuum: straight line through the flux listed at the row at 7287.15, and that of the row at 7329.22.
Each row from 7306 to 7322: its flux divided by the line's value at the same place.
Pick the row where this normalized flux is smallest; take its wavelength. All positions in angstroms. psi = 7310.68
